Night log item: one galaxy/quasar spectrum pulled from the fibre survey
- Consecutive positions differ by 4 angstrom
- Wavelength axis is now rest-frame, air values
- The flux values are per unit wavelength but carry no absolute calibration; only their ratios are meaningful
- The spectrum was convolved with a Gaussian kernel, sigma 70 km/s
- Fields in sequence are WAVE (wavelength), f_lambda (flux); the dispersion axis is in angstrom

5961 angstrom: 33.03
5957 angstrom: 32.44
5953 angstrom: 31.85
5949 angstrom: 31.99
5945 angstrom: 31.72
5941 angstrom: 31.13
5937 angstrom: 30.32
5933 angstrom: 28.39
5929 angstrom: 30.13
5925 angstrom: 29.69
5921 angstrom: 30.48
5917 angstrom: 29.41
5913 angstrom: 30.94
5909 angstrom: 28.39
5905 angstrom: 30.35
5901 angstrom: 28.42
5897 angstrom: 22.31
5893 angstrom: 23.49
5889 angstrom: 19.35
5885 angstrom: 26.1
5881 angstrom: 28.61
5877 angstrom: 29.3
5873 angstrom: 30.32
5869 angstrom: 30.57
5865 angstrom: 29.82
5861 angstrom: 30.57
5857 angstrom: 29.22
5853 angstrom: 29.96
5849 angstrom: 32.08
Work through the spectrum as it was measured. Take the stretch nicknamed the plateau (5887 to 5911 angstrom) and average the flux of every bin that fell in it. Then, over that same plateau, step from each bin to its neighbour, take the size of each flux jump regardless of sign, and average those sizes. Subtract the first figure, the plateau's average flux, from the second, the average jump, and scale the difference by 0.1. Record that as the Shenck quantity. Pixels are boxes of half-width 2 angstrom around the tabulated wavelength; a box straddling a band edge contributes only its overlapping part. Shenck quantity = -2.2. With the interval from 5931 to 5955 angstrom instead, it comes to -3.0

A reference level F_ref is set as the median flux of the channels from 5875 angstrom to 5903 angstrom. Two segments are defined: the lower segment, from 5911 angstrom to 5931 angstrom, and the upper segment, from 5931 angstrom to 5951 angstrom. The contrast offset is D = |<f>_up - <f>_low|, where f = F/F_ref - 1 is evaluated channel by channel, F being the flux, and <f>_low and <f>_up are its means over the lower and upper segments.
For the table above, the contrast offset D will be 0.022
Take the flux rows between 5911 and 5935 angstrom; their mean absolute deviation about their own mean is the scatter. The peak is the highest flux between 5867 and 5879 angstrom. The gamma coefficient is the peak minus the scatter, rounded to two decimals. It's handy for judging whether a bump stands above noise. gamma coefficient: 29.89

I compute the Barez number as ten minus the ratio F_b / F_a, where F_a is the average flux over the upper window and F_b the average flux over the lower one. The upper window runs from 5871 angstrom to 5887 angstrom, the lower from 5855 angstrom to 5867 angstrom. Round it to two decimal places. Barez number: 8.95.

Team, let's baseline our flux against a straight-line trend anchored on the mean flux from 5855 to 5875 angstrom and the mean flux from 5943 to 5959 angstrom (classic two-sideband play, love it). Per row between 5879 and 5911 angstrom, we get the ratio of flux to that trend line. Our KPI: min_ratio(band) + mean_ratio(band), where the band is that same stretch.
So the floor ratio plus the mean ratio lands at 1.47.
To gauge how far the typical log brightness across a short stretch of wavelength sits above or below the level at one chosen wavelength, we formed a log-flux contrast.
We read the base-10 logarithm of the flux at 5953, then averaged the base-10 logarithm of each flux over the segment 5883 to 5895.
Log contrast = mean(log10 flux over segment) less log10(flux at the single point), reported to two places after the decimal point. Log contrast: -0.15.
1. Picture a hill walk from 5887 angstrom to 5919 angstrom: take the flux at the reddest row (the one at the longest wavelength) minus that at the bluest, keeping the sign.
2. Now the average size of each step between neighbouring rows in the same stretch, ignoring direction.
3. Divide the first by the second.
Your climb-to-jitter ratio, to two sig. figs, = 3.6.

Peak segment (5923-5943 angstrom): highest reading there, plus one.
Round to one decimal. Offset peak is 32.1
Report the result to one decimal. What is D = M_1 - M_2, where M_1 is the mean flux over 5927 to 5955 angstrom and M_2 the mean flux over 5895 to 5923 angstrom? 2.2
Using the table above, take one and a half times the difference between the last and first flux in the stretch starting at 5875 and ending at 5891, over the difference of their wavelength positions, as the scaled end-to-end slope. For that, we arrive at -1.2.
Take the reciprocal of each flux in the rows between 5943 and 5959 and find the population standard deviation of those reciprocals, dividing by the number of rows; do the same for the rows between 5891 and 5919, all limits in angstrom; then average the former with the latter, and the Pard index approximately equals 0.0024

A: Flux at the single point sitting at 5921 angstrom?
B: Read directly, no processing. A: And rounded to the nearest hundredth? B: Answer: 30.48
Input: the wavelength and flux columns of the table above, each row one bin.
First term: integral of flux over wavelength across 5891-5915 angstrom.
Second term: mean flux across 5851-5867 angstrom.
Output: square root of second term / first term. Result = 0.21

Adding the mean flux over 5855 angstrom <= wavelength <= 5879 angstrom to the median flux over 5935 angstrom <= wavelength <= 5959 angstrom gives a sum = 62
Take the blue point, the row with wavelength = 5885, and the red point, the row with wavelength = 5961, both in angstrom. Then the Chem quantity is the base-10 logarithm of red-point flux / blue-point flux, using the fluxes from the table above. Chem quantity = 0.10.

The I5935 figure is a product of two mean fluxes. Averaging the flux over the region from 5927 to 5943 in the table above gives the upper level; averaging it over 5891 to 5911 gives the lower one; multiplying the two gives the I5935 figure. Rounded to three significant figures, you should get 798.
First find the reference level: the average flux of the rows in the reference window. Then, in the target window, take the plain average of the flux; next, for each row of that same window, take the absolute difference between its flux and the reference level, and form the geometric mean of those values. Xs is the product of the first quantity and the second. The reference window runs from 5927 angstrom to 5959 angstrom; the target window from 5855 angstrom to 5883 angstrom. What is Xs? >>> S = 30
